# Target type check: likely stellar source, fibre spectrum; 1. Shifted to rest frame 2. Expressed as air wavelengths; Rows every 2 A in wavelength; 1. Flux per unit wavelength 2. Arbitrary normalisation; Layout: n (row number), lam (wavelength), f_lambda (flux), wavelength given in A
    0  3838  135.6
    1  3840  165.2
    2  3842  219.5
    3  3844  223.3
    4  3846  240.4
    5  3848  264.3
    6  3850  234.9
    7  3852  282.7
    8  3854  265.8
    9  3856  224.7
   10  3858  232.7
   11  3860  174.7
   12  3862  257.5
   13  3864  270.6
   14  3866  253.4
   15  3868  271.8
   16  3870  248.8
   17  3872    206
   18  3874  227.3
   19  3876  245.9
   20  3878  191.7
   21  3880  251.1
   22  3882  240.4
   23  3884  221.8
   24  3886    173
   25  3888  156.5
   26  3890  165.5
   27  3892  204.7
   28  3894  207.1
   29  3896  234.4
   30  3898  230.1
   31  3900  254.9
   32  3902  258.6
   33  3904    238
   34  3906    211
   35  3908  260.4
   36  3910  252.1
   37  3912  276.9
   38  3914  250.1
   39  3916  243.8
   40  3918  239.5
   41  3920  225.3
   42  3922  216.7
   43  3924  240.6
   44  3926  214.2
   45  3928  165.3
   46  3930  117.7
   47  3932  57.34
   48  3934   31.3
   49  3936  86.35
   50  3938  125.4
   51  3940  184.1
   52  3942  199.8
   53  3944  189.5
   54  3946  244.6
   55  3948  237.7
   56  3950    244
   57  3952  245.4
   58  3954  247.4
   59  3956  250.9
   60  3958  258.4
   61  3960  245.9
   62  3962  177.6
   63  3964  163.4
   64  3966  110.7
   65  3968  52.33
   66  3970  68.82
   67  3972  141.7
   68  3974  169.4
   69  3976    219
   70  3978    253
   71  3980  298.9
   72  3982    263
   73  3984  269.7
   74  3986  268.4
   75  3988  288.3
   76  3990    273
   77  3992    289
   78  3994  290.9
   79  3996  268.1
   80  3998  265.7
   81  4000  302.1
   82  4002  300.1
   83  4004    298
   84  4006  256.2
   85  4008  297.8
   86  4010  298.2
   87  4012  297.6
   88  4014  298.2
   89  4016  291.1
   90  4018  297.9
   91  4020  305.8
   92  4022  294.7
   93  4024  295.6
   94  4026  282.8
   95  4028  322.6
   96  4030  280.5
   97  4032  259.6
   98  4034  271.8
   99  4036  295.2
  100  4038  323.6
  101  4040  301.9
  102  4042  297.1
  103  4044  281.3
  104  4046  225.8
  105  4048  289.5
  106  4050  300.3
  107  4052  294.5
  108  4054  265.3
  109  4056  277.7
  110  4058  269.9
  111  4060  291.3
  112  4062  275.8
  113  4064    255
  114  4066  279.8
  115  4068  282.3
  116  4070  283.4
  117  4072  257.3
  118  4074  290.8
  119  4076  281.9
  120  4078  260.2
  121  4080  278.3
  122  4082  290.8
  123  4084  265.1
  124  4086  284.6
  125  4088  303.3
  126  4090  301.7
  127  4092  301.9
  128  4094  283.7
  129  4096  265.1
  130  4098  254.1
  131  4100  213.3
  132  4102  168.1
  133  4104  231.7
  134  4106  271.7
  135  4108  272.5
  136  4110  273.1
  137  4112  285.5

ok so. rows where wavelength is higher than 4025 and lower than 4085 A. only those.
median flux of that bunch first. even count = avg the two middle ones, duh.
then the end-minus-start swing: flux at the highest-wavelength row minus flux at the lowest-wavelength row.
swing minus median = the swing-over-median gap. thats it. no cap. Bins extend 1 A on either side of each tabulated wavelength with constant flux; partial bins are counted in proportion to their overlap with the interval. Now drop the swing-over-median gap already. -299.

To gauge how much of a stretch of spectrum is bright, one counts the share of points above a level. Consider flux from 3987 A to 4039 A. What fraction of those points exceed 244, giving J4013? 1.0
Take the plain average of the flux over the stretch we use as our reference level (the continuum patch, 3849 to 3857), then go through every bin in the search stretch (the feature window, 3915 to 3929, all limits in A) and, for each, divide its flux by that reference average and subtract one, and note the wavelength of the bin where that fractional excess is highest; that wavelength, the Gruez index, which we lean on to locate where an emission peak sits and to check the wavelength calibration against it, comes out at 3916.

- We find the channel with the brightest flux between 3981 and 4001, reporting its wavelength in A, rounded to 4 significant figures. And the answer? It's 4000 A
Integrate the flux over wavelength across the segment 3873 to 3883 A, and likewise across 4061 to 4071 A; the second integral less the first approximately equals 440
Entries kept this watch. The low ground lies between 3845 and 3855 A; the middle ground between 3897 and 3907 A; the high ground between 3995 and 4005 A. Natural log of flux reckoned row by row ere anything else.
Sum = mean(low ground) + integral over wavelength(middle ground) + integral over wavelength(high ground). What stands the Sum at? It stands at 117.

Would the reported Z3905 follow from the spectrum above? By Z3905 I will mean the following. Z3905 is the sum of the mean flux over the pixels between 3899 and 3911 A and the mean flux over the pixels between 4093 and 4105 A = 482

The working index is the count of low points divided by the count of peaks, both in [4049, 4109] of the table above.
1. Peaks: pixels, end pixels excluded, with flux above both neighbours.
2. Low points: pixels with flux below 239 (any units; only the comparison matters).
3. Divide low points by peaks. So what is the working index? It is 0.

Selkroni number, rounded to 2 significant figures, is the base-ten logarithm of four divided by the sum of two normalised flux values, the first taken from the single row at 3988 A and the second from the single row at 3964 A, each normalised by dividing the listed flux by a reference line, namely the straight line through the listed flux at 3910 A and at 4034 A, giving 0.37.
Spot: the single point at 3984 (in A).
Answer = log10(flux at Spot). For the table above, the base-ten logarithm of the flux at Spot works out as 2.43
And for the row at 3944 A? 2.28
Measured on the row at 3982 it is 2.42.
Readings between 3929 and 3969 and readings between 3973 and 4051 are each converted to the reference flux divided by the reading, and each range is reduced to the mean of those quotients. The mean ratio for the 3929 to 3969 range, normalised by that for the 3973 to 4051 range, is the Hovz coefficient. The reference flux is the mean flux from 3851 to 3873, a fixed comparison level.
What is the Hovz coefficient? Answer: 2.3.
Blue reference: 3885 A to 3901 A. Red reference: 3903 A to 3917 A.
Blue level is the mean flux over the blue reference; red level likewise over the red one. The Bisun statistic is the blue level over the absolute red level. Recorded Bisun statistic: 0.82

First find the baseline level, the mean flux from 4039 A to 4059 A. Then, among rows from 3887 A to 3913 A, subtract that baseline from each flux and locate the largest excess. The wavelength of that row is 3912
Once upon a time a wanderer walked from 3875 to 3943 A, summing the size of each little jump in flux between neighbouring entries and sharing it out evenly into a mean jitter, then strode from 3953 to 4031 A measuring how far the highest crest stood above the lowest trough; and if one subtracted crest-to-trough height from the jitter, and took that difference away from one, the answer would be 244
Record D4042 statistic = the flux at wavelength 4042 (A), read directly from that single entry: 297.1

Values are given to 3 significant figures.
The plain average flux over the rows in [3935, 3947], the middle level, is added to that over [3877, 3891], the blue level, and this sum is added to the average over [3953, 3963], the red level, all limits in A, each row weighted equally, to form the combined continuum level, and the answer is 608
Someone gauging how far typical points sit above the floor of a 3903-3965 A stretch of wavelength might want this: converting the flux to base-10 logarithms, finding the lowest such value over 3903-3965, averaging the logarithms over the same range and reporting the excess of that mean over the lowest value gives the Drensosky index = 0.78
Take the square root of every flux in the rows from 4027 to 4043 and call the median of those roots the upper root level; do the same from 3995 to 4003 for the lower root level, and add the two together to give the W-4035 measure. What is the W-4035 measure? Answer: 34.1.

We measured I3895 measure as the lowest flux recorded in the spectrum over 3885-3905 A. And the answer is 156.5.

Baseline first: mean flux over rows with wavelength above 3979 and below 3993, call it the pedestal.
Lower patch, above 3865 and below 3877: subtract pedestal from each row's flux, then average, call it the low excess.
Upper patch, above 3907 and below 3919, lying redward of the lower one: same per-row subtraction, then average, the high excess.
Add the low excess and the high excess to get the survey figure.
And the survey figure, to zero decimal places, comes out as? -61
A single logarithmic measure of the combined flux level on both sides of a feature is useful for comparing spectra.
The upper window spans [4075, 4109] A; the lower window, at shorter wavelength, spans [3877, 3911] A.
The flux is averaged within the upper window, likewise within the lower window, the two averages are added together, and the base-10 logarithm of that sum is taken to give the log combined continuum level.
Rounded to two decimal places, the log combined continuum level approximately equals 2.69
